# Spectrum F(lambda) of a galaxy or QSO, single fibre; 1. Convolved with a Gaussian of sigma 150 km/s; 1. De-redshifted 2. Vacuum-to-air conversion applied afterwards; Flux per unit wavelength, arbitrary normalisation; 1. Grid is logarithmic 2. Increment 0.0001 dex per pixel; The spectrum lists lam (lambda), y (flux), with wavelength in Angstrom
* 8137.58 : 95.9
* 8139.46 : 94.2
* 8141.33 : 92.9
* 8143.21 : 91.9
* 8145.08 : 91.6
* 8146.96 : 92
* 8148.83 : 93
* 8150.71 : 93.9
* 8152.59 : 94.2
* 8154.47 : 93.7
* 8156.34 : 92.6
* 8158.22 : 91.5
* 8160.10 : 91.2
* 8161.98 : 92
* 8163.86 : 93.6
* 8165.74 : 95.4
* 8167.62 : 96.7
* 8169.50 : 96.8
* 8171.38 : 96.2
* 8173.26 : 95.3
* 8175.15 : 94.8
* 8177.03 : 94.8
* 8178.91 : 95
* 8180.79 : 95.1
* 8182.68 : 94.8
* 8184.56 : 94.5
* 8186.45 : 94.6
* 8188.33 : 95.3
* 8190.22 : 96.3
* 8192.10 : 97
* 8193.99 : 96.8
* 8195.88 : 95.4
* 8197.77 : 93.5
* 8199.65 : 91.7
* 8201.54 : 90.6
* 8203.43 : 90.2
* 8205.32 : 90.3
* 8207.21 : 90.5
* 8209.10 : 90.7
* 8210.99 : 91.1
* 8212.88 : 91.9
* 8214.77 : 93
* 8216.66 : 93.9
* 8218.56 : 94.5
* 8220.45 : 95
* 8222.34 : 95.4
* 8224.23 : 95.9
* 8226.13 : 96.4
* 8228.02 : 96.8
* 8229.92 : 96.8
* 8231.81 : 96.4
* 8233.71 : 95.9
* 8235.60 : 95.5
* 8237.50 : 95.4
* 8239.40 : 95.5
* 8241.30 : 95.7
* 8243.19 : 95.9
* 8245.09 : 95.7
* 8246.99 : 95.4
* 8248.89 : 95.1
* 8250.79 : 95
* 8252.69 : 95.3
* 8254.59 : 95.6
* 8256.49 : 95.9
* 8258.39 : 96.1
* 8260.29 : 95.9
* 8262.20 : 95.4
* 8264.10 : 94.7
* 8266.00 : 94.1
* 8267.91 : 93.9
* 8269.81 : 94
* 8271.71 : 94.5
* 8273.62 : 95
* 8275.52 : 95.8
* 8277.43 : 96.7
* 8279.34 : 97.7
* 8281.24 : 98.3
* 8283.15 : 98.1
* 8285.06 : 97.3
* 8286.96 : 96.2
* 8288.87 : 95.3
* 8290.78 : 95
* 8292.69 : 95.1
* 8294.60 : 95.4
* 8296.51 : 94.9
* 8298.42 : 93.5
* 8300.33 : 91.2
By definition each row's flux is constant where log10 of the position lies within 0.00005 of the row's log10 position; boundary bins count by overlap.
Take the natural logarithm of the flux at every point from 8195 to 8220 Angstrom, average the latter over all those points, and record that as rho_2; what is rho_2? 4.52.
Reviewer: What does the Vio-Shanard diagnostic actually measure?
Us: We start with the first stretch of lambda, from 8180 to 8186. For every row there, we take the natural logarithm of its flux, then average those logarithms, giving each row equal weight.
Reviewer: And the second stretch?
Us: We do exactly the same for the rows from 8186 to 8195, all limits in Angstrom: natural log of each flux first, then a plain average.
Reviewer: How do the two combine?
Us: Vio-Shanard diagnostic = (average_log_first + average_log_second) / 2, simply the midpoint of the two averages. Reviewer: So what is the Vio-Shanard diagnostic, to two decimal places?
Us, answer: 4.56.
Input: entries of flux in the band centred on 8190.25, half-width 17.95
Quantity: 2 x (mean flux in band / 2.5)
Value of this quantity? 75.2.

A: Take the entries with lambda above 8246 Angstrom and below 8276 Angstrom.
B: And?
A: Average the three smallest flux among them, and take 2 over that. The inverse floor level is 0.0213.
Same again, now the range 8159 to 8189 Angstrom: 0.0217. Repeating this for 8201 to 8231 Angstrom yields 0.0221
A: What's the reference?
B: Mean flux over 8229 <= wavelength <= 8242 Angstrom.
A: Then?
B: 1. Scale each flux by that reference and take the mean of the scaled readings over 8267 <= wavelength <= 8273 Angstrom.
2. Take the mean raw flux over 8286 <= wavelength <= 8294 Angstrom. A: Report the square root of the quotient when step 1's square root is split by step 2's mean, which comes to 0.1019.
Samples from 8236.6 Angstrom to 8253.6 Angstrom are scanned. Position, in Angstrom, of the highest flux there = 8243.19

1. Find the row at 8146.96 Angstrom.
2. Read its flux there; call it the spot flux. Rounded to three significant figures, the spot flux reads 92.0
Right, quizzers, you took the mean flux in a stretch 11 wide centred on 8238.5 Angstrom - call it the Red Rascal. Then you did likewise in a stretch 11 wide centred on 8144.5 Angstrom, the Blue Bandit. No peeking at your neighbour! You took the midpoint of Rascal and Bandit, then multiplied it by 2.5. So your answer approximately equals 235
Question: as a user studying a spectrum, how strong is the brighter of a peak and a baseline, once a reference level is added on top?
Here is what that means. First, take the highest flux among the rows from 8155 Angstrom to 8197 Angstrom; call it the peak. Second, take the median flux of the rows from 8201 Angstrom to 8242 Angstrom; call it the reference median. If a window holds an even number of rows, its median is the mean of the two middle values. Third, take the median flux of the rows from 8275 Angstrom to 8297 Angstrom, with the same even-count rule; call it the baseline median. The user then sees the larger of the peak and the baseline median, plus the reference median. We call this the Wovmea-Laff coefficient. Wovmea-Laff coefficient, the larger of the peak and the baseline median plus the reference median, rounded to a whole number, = 192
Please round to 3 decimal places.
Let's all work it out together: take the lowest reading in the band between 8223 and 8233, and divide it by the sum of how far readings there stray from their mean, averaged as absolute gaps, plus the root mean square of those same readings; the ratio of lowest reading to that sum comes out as 0.991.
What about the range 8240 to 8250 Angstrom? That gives 0.993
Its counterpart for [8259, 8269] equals 0.983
